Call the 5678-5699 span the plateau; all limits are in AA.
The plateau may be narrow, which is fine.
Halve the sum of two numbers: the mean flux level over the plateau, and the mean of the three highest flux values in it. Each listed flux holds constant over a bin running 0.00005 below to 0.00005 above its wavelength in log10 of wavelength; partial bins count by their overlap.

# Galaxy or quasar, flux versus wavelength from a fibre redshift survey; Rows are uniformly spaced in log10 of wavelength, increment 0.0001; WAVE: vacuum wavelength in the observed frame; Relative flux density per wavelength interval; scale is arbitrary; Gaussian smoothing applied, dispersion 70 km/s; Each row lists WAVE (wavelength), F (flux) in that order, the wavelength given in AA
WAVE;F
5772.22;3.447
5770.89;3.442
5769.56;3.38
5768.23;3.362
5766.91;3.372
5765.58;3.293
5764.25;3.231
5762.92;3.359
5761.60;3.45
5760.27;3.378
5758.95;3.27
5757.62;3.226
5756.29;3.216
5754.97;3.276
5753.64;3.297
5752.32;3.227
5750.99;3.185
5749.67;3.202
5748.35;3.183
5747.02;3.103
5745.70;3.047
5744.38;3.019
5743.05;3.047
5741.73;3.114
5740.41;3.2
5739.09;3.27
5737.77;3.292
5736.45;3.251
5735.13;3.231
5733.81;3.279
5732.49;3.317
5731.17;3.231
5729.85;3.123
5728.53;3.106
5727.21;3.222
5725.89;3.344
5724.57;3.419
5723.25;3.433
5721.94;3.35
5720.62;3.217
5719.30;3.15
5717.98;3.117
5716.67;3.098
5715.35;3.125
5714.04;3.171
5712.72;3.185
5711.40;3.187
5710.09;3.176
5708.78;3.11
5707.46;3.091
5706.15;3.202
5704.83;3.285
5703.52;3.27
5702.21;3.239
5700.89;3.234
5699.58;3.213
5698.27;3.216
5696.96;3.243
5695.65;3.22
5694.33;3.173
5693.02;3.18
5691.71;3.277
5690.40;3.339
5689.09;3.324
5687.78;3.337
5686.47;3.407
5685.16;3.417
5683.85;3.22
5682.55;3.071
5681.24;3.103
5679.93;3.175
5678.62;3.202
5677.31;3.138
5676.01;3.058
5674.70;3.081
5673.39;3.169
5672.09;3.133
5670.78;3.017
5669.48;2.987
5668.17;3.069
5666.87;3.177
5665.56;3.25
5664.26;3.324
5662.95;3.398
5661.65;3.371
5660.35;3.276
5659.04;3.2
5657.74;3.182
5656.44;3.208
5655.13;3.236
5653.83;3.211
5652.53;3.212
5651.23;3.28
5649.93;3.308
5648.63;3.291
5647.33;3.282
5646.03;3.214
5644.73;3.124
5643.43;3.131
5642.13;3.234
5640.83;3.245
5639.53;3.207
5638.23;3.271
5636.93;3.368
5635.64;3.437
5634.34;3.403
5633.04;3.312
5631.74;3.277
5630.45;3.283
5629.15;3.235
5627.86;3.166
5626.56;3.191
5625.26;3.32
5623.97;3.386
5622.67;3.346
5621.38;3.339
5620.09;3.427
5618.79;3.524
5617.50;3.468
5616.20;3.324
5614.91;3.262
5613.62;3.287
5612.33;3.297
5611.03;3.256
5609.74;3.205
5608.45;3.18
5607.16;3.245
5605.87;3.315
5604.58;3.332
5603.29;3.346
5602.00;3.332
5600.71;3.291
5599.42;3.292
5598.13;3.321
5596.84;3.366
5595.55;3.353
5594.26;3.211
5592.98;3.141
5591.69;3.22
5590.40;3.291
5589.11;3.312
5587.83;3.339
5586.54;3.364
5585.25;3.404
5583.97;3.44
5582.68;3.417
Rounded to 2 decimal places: 3.32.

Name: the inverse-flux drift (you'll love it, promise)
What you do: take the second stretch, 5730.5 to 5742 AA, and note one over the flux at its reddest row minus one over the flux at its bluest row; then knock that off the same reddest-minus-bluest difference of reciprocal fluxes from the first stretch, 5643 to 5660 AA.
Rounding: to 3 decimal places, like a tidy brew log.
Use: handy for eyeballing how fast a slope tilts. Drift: -0.019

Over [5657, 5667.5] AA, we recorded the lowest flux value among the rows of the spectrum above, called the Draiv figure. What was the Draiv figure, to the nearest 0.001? 3.177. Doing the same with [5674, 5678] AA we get 3.058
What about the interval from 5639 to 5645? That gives 3.124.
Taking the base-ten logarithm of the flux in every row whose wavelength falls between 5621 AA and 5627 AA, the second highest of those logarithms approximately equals 0.525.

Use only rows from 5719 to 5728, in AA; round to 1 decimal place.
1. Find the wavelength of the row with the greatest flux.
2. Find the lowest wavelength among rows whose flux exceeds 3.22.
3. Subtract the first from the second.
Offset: -1.3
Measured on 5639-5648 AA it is -6.5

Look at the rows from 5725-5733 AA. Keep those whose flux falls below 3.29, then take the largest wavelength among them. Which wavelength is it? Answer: 5731.17 AA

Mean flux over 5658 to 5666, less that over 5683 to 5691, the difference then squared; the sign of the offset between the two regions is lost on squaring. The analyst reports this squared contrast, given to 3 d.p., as 0.001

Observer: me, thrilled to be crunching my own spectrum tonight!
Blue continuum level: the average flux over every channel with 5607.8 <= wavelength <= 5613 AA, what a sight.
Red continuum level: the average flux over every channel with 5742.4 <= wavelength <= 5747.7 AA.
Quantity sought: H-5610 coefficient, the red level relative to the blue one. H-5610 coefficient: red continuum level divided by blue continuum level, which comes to 0.94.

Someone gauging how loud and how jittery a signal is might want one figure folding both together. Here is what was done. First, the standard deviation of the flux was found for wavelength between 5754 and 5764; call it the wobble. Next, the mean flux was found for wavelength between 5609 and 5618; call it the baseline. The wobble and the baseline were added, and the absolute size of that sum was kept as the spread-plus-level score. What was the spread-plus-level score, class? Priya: 3.38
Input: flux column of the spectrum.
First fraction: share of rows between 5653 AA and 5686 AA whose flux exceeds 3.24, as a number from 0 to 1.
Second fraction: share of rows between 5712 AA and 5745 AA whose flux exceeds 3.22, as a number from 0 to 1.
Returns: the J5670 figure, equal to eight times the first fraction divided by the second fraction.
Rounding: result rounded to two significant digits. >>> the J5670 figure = 4.0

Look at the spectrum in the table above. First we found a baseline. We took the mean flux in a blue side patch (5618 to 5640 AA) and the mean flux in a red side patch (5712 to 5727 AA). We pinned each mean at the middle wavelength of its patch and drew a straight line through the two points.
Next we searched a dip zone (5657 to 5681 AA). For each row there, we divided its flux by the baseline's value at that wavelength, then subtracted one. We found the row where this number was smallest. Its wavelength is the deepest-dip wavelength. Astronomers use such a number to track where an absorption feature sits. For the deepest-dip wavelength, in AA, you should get 5669.48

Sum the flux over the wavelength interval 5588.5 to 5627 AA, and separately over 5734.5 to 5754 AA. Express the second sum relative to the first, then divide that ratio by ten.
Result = 0.048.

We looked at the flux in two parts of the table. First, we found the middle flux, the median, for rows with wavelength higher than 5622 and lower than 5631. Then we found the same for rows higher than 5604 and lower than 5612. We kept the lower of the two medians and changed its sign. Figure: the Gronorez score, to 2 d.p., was -3.25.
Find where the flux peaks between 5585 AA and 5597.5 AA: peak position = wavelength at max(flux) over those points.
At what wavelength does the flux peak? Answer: 5585.25 AA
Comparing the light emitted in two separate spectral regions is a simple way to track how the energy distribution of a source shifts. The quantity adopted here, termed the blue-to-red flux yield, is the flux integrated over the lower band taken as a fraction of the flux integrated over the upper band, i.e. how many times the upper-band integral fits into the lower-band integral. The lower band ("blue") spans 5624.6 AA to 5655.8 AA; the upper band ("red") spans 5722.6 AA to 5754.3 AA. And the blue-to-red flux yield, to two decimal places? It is 1.00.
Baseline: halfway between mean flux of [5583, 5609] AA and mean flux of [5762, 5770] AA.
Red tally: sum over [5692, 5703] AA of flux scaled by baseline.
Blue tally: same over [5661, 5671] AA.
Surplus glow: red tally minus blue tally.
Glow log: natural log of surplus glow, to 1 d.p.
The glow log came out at -3.3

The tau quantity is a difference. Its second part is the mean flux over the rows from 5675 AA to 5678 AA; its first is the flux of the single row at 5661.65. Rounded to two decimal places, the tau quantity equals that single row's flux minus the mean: 0.27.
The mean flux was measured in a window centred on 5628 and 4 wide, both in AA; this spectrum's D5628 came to 3.20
